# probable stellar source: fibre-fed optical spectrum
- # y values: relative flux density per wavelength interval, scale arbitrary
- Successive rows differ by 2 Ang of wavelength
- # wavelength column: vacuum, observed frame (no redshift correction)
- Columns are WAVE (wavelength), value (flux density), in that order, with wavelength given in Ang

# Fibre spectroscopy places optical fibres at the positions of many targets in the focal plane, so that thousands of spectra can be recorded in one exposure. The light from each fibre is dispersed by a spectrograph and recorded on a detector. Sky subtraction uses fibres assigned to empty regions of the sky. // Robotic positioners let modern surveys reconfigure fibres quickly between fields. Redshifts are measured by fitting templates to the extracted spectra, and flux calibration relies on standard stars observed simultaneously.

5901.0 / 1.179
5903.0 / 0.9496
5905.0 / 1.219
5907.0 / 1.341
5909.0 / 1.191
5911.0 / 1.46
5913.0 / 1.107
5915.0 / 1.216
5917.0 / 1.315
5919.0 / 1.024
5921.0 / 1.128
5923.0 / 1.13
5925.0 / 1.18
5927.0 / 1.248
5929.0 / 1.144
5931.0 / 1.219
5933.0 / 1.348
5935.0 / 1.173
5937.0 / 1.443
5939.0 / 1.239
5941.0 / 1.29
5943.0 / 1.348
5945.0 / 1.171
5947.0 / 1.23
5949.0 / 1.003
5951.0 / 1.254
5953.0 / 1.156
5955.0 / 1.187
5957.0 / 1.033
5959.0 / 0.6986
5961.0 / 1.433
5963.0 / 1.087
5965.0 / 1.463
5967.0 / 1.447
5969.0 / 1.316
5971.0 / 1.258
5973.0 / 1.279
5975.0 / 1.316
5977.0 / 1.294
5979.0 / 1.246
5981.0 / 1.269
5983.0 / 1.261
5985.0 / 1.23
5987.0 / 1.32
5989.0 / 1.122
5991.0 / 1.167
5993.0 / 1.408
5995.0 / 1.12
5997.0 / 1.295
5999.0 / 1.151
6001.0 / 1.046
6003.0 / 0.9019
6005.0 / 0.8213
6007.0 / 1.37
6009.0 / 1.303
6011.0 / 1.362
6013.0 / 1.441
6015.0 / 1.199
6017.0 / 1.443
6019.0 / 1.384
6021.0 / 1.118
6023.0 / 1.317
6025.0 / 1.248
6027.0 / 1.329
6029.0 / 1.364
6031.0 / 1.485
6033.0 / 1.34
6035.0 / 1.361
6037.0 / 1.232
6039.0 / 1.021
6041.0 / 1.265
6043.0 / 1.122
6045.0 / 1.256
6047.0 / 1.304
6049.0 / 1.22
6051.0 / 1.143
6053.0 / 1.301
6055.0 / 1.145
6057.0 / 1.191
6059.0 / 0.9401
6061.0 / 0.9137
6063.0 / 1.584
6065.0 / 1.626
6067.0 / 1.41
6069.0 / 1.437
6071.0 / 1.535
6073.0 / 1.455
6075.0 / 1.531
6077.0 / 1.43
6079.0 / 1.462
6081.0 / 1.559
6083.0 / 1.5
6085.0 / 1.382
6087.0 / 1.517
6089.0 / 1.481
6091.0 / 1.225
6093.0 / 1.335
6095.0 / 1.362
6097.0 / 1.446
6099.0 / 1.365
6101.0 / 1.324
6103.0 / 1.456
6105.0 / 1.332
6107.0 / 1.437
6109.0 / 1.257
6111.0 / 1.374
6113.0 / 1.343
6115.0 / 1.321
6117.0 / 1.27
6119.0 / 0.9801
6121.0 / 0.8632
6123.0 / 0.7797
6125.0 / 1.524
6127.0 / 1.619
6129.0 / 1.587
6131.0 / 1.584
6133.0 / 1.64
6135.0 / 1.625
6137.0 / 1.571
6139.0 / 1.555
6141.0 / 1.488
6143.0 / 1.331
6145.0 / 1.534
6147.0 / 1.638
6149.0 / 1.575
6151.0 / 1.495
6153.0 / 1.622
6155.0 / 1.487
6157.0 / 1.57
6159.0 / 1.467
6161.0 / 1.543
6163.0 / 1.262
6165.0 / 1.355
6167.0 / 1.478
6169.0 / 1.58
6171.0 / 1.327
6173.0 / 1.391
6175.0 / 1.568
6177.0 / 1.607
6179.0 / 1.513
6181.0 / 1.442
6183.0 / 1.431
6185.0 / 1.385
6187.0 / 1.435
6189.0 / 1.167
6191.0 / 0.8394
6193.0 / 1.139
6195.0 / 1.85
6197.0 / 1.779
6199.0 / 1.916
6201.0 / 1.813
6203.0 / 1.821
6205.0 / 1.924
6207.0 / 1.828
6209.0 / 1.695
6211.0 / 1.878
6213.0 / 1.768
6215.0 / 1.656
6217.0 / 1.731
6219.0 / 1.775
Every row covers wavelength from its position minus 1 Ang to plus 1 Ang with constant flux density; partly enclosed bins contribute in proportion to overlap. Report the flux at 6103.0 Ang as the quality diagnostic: 1.456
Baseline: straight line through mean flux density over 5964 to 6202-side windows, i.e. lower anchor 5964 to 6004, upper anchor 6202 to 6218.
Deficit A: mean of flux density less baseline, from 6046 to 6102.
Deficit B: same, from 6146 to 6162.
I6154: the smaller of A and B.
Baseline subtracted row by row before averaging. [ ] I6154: -0.104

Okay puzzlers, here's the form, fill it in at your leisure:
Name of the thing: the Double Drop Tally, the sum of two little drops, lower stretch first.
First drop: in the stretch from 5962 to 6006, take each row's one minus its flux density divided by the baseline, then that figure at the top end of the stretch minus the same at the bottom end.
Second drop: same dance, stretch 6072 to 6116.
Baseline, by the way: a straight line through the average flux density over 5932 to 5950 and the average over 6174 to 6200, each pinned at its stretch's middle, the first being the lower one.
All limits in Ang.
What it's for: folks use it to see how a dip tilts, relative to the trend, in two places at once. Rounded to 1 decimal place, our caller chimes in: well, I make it 0.4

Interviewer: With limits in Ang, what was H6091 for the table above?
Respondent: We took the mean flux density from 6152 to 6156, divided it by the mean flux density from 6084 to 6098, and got 1.12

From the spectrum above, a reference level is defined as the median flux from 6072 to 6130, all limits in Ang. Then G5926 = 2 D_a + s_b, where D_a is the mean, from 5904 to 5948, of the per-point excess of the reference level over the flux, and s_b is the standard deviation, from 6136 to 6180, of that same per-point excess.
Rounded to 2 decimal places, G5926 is 0.40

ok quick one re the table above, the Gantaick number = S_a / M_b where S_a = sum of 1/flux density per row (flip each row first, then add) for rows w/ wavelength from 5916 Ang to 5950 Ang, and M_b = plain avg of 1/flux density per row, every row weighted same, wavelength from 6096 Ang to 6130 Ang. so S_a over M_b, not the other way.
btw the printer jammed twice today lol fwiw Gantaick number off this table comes 18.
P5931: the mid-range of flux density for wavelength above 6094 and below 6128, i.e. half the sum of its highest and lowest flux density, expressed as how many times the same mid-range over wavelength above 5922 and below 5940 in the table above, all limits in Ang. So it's 0.93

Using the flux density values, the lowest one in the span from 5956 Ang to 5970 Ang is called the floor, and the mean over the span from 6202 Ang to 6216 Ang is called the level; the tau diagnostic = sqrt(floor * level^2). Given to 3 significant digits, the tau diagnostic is 1.50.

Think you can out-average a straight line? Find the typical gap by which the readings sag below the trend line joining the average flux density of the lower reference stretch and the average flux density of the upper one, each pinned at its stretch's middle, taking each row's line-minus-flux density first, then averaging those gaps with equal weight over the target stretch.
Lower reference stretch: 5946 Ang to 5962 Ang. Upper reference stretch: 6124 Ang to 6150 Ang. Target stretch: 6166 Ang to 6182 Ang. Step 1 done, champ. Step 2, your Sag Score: 0.16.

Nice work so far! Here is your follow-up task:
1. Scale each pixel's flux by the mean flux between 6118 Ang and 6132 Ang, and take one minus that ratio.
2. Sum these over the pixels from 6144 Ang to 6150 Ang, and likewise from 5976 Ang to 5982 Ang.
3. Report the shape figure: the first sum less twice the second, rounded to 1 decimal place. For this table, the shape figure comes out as -0.8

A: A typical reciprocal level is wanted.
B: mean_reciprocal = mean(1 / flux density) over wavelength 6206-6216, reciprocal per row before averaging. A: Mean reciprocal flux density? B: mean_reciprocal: 0.57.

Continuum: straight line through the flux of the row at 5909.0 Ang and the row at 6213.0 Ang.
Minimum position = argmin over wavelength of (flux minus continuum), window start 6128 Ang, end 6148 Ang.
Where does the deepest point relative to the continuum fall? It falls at 6143.0 Ang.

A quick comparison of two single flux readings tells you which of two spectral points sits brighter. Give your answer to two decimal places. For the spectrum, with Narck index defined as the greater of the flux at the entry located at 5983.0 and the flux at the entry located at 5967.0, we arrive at 1.45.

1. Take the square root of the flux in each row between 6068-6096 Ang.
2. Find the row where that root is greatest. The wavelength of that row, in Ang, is 6081.0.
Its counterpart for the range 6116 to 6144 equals 6133.0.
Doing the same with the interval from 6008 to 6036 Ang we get 6031.0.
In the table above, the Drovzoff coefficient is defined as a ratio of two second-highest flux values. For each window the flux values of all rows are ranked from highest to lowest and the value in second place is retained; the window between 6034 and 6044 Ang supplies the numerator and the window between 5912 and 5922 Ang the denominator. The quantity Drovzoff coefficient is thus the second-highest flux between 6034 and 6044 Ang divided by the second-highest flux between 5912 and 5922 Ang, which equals 1.040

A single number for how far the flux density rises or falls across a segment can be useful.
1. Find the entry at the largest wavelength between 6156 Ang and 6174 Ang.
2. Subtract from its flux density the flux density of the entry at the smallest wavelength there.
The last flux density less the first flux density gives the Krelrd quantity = -0.18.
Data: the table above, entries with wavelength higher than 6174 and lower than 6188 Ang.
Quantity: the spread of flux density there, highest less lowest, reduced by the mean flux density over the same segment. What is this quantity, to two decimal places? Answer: -1.26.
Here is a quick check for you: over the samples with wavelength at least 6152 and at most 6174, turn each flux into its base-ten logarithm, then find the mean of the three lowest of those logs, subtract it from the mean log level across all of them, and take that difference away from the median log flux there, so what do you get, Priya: 0.12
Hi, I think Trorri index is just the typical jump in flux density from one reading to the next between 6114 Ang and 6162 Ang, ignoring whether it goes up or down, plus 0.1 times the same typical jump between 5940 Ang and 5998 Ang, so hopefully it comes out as 0.135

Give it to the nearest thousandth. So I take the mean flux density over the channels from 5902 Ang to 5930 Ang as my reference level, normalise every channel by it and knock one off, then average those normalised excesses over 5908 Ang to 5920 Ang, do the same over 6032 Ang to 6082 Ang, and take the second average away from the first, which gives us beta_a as -0.078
